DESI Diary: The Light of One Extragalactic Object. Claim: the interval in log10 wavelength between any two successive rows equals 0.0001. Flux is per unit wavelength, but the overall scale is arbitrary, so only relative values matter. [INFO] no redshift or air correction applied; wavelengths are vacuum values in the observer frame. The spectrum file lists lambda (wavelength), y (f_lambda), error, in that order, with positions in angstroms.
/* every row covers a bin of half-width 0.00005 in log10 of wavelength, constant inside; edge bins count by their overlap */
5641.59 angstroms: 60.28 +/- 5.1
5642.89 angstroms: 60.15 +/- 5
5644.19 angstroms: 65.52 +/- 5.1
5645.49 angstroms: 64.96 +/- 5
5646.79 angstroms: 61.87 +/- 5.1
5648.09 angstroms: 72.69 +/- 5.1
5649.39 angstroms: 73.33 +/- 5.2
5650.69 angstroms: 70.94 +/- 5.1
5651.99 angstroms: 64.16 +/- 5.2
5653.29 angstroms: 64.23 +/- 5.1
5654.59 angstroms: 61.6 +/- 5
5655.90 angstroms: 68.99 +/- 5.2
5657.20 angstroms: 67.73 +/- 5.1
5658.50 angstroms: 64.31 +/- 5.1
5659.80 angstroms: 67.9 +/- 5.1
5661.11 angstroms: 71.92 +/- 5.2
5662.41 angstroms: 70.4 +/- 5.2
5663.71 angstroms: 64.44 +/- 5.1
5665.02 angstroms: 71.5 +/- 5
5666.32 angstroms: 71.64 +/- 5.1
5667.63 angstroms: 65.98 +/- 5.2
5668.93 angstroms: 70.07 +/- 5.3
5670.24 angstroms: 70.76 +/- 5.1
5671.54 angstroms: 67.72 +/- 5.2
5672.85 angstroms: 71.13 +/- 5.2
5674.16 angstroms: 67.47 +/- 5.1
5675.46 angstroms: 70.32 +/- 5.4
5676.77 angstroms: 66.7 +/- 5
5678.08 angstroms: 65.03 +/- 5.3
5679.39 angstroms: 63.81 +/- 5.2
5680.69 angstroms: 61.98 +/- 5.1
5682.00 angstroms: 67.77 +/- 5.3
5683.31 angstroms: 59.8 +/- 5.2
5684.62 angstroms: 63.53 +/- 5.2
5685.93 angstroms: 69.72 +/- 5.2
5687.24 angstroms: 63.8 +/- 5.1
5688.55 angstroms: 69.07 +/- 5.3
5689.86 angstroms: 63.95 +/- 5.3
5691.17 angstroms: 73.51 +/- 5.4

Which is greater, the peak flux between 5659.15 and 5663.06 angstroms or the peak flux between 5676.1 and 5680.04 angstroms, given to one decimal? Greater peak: 71.9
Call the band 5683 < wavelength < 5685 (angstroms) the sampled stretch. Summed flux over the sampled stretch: 123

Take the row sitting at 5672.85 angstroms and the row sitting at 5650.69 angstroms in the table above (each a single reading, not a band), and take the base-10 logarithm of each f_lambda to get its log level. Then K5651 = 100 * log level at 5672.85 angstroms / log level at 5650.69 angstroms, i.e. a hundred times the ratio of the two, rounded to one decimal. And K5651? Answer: 100.1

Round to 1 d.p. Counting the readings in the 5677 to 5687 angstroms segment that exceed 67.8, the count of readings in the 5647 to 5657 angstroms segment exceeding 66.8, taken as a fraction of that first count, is 4.0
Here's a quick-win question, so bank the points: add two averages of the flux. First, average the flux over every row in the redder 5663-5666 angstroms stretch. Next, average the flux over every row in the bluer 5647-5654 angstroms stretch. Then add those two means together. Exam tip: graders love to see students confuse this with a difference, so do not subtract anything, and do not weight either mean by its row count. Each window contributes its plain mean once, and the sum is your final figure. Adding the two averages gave 137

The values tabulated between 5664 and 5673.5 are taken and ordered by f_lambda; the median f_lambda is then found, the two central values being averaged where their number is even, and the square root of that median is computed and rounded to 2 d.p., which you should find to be 8.41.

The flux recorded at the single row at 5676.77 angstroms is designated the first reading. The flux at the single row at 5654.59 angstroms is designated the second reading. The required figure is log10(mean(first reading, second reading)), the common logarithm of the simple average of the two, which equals 1.81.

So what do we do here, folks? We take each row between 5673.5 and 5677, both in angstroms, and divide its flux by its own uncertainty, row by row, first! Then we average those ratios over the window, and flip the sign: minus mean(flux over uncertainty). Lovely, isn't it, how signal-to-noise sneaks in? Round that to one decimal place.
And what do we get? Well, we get -13.2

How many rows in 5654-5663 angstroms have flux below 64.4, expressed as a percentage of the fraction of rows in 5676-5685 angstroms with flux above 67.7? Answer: 1400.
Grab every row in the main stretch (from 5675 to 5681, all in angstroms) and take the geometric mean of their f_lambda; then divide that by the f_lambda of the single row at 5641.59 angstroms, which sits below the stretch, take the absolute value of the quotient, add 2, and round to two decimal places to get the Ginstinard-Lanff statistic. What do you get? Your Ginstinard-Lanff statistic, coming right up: 3.09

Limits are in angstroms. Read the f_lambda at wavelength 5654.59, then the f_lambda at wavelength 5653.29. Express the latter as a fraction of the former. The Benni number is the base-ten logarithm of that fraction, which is 0.018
